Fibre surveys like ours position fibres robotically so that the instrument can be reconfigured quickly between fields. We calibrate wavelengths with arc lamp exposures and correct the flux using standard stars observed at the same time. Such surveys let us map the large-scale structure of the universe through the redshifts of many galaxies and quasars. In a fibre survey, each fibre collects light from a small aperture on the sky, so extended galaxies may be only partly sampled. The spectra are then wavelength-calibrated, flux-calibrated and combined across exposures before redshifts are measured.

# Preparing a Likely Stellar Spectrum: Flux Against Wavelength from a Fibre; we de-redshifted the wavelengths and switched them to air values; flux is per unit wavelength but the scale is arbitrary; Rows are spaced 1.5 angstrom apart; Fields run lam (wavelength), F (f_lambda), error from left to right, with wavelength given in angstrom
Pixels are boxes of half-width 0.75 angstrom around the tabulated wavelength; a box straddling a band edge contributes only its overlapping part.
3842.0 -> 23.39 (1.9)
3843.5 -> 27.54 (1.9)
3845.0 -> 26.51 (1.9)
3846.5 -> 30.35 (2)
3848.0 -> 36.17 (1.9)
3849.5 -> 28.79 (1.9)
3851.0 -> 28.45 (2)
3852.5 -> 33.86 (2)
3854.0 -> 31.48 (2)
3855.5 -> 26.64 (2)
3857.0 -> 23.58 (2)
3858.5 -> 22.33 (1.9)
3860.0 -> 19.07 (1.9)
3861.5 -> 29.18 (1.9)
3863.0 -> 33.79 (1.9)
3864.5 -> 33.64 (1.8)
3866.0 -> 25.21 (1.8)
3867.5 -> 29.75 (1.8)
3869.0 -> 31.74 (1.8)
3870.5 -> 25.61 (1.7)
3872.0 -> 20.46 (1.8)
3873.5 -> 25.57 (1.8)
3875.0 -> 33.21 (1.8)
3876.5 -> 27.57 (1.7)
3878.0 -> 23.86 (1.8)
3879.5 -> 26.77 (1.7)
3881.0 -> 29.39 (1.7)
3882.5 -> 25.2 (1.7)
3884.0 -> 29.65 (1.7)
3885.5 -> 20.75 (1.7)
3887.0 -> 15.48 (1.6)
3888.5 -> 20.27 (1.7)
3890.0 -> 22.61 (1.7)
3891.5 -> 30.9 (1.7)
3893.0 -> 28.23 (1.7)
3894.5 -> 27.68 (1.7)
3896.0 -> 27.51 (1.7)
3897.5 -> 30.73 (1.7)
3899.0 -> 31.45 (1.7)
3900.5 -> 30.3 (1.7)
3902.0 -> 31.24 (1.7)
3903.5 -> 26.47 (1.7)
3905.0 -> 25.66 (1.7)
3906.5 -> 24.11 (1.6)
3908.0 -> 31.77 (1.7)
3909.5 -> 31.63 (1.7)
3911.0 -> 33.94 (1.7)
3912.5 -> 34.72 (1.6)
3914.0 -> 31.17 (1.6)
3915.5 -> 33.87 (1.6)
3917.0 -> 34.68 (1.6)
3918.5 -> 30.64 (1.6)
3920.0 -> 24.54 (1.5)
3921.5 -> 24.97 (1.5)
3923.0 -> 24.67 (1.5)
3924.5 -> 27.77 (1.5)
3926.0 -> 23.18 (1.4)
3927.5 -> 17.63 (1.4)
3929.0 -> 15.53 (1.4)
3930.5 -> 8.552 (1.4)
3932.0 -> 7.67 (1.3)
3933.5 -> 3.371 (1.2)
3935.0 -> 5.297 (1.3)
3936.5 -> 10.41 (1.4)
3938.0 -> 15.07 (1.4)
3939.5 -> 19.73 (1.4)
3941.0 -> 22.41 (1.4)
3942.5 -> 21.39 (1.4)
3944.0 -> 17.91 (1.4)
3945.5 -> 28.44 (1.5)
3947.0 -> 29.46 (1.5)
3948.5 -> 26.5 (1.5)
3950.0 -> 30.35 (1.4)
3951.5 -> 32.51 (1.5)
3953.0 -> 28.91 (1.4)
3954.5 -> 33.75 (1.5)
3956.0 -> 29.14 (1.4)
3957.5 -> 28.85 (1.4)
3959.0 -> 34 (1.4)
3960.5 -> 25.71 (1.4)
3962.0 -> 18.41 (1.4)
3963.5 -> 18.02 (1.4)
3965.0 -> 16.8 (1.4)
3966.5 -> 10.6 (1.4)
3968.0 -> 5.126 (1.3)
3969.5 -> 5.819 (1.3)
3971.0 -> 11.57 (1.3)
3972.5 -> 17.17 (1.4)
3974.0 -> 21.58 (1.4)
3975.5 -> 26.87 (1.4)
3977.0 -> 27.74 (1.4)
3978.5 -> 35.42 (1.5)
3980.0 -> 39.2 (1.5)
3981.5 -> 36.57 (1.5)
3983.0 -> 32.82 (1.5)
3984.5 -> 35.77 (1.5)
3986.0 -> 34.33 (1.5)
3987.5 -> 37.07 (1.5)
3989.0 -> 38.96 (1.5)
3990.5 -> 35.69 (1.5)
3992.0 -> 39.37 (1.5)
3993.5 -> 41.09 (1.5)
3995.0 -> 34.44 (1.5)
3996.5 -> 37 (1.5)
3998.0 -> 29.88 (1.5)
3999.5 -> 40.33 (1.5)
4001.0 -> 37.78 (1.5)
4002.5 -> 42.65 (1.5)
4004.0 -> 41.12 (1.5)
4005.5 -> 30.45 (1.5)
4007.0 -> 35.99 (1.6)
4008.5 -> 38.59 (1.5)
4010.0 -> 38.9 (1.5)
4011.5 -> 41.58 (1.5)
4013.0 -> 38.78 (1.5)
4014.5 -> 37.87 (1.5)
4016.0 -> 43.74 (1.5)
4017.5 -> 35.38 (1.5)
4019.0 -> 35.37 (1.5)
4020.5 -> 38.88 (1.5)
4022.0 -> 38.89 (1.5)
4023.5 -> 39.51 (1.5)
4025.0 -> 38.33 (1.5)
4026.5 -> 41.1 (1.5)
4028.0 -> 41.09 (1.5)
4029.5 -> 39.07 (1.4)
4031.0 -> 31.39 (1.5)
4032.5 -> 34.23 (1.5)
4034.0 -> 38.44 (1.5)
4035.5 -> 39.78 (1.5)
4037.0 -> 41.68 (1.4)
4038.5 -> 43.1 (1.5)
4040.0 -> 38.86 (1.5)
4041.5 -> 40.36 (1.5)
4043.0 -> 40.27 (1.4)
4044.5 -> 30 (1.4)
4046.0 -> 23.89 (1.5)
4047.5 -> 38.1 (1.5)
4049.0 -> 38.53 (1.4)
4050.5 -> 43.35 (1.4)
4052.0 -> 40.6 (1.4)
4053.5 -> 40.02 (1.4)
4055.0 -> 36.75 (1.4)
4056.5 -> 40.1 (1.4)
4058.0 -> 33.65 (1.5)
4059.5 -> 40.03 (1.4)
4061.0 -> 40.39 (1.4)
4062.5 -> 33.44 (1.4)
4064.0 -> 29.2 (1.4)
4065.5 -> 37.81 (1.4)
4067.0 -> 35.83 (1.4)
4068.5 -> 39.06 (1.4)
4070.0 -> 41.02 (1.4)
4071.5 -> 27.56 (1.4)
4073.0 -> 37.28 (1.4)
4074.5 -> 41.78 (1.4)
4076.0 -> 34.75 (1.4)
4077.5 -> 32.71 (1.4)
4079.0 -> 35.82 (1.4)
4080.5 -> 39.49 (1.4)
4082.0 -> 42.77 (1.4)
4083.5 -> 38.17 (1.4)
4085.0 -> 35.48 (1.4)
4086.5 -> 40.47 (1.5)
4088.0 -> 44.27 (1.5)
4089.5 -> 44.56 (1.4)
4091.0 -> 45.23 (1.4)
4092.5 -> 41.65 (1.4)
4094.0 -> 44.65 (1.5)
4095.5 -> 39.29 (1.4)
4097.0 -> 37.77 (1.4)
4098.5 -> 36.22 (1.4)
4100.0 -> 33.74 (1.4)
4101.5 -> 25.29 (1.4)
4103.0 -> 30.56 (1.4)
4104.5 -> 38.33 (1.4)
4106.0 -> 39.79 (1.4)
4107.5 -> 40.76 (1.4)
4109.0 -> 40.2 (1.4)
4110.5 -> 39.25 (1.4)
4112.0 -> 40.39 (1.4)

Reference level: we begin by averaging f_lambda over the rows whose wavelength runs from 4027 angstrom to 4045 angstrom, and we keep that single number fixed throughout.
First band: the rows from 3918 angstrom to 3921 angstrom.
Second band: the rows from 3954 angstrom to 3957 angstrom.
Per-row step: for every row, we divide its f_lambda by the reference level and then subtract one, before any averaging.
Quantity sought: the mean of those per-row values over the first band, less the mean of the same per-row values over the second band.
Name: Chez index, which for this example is -0.10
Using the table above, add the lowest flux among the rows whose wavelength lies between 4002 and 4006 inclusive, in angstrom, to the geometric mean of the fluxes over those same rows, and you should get 68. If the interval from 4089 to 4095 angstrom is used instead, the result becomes 86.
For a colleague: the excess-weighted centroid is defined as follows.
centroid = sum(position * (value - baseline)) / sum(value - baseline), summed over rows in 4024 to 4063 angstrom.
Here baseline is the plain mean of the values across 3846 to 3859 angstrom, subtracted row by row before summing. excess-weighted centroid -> 4043.3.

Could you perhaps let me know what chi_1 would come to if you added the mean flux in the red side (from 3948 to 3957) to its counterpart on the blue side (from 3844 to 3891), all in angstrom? 57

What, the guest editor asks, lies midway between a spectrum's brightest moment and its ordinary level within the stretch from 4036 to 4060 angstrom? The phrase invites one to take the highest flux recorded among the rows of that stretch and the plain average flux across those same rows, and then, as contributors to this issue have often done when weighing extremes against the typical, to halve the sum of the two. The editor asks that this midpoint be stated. 40.7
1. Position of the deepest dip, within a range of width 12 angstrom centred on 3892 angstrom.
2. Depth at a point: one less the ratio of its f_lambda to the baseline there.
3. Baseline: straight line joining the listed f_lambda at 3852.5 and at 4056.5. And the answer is 3887.0 angstrom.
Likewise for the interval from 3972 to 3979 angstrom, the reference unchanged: 3972.5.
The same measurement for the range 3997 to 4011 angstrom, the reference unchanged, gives 3998.0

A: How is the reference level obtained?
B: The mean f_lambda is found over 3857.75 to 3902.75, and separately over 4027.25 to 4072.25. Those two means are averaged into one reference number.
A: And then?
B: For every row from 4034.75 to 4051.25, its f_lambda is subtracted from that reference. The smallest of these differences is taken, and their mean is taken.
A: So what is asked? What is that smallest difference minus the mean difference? -5.4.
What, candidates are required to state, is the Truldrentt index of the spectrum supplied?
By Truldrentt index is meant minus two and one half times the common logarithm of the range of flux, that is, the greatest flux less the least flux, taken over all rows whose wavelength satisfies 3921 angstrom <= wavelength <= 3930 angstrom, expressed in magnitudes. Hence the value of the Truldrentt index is -2.72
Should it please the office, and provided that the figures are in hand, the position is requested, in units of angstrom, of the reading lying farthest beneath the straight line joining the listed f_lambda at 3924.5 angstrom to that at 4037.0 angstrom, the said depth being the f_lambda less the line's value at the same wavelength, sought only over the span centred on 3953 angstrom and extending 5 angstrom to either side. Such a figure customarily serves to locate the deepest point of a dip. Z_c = 3948.5 angstrom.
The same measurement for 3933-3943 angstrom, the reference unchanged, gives 3933.5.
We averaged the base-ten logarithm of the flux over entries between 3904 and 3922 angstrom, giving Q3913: 1.48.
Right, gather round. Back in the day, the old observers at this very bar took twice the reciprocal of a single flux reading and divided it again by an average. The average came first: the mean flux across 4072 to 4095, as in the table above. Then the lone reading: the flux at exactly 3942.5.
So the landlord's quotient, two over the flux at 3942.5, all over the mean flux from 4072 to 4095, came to 0.0023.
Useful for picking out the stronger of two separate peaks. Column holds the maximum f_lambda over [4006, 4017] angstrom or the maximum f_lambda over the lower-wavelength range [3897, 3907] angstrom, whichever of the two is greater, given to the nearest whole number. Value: 44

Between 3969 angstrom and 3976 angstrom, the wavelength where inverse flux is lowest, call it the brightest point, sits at 3975.5 angstrom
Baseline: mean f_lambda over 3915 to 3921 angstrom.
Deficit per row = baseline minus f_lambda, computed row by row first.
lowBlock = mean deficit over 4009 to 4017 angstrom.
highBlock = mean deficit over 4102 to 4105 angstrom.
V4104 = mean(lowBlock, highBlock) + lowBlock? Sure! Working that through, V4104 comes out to -16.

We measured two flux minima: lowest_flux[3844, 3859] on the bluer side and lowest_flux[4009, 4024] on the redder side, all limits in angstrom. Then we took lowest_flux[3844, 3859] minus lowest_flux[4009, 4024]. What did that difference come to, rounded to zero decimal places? -13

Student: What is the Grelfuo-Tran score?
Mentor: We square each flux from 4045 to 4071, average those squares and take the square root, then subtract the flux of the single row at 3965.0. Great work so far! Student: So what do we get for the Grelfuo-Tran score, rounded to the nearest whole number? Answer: 21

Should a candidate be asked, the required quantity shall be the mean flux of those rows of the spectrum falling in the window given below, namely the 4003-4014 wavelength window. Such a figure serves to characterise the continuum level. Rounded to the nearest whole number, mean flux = 38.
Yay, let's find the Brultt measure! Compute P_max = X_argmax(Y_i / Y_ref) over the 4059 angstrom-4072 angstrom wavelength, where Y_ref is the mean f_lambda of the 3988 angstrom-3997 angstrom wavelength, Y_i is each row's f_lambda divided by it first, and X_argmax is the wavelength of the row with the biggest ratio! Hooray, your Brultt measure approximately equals 4070.0 angstrom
